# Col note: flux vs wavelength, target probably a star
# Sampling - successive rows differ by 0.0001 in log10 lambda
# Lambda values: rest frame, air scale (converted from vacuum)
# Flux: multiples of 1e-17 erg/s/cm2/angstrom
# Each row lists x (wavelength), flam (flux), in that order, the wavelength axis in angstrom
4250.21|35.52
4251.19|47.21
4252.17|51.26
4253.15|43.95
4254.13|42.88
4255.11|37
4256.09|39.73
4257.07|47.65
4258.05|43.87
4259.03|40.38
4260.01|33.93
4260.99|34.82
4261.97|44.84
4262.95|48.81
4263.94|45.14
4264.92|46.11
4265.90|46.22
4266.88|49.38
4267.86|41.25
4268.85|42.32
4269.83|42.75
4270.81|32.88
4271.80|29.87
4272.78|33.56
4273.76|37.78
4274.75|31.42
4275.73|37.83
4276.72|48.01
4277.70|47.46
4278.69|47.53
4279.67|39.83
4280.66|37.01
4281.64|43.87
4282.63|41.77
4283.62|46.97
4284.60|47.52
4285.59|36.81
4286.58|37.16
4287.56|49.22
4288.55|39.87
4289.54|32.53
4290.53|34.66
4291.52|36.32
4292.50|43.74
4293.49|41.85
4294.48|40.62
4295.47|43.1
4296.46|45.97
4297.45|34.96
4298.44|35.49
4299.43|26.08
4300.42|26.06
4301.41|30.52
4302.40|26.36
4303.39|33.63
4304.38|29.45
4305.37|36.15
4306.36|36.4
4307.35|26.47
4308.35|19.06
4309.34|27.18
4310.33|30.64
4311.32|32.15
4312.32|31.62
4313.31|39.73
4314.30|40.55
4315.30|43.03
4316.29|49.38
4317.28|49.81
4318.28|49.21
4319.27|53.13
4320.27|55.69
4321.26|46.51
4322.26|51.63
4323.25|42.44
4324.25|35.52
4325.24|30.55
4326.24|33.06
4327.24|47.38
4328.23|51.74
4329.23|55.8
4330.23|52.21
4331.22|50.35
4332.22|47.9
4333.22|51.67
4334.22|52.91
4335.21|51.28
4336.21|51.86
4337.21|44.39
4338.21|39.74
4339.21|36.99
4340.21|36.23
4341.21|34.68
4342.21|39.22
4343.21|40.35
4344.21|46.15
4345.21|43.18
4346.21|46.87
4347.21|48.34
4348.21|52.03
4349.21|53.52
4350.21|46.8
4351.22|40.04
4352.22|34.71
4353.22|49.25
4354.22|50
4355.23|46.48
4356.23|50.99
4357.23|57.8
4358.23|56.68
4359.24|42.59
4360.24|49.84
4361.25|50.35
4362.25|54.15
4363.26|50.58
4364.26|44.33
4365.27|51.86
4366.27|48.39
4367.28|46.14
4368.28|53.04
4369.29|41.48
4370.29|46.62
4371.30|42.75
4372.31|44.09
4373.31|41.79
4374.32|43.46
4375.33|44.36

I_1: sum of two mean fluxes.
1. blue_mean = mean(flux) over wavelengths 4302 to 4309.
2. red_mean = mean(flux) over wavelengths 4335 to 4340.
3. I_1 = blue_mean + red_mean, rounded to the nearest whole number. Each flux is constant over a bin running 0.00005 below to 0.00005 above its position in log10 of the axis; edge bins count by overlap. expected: 74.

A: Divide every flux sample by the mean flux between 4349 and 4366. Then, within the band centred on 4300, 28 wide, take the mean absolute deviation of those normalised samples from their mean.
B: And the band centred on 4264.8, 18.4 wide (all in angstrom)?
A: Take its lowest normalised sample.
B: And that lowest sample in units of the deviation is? 5.4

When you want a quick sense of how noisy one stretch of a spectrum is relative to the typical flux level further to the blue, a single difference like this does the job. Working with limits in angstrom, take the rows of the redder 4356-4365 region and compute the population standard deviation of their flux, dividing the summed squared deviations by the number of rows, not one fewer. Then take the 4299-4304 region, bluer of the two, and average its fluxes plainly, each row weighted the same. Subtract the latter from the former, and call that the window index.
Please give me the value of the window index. -24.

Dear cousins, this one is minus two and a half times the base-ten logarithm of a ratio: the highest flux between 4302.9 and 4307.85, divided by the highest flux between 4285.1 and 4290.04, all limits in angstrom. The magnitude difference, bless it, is 0.3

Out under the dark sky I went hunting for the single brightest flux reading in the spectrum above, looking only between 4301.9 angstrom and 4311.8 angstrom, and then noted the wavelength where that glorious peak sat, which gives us 4306.36 angstrom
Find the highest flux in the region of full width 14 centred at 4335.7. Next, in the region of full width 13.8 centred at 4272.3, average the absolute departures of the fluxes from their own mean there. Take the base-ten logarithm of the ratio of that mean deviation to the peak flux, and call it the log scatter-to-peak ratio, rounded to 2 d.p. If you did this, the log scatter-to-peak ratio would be -0.99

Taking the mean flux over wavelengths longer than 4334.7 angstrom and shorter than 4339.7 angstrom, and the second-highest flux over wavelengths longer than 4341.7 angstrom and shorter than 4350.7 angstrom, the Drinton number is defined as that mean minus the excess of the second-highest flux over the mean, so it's 38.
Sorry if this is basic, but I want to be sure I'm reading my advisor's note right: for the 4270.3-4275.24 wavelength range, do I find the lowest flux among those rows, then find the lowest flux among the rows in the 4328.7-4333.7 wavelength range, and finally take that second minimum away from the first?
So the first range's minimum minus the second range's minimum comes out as -18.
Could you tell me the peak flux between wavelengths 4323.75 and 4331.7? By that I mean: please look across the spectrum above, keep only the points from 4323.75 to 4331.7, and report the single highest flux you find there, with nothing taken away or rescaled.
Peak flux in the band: 55.8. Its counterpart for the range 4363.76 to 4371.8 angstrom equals 53.04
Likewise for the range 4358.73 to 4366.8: 54.15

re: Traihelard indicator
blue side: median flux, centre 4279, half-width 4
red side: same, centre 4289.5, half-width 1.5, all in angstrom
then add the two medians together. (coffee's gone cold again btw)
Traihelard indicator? 77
